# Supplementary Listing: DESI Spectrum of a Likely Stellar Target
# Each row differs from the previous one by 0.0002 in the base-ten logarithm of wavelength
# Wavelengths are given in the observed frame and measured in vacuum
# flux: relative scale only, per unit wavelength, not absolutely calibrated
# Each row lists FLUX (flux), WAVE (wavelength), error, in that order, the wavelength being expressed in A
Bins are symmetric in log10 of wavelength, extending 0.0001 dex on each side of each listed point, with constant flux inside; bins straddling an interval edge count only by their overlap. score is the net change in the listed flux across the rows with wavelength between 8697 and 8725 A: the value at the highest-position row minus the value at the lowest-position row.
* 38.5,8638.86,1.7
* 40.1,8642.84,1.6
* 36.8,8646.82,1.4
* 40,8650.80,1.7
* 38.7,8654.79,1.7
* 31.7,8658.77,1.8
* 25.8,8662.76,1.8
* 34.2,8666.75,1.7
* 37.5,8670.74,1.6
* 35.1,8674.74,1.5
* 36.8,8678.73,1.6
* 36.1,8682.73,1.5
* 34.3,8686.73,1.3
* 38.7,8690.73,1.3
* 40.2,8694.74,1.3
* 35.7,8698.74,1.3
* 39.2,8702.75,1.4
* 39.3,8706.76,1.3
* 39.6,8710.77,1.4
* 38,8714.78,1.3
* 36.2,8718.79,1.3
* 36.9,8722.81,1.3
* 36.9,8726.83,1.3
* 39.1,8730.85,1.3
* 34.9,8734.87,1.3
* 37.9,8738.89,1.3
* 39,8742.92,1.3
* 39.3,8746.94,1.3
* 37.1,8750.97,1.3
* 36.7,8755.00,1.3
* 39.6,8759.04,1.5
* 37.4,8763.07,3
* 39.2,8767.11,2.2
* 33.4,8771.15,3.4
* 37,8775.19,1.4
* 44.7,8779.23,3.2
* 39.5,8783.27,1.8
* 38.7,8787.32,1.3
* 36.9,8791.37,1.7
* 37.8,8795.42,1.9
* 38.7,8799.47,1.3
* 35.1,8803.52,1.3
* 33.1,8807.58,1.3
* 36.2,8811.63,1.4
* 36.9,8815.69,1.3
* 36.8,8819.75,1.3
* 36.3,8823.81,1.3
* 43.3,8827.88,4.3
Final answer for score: 1.2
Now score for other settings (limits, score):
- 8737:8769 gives 1.3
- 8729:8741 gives -1.2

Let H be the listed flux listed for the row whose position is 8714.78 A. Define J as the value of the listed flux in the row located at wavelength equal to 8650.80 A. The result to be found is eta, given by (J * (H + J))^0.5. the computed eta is 55.9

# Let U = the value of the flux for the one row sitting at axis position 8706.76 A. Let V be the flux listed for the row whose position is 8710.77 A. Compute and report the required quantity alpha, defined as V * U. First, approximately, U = 39.3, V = 39.6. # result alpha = 1556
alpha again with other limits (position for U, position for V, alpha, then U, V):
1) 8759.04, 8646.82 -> 1457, 39.6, 36.8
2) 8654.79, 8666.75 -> 1324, 38.7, 34.2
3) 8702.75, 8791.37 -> 1446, 39.2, 36.9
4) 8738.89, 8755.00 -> 1391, 37.9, 36.7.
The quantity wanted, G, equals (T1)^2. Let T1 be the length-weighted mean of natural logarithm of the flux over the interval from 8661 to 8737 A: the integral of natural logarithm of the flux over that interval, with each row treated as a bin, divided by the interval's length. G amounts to 12.9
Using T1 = 3.60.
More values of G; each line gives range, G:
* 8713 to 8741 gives 13.1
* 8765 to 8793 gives 13.3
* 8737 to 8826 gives 13.1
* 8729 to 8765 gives 13.2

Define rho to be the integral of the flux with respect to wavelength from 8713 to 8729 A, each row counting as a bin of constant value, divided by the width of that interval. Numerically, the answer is 37.0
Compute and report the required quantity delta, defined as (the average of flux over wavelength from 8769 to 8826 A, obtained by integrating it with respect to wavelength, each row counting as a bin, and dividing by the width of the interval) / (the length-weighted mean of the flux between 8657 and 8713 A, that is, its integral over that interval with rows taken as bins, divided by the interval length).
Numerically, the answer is 1.03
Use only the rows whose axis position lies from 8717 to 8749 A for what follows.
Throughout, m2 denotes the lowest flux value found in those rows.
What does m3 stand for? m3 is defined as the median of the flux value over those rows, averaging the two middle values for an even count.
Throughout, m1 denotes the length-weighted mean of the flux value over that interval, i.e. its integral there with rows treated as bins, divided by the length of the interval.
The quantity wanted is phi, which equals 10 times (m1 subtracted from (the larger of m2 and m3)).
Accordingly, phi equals -1.3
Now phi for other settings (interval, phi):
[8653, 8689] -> 6.2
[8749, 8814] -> -3.1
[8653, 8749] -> 4.8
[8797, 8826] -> 0.8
